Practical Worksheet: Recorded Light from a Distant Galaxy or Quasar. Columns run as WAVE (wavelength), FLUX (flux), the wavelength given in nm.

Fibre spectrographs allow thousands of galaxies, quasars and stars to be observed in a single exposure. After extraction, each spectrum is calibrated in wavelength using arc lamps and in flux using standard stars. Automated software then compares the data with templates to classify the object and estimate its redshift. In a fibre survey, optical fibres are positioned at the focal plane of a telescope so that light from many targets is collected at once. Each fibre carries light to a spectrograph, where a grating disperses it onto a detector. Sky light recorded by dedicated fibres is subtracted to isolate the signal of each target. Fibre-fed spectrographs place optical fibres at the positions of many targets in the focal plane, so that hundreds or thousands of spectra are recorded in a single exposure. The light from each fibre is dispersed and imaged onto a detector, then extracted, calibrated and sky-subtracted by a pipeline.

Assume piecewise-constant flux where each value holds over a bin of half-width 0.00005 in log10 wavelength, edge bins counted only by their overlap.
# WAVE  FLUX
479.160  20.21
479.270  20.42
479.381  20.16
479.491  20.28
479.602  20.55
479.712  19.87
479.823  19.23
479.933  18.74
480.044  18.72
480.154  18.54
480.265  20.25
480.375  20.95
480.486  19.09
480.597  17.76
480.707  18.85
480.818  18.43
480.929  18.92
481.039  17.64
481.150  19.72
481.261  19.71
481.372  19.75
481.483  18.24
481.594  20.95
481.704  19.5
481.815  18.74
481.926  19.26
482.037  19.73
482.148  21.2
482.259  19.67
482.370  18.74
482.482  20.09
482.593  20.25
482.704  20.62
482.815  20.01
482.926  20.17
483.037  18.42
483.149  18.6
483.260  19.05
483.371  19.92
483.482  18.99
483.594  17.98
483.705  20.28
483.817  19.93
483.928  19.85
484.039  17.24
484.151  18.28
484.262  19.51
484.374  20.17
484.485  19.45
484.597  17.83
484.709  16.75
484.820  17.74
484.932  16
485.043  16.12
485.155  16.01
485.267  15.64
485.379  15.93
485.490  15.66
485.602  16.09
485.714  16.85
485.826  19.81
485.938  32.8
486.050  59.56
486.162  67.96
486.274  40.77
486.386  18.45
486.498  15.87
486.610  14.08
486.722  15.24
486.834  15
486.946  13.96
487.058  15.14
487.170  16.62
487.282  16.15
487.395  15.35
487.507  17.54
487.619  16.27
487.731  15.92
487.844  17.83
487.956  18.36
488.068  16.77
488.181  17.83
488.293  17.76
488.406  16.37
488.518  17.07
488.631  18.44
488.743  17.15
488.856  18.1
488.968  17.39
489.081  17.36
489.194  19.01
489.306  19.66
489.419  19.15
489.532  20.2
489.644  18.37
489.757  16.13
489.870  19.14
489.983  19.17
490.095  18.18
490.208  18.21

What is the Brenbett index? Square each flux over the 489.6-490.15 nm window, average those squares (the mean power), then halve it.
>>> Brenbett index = 166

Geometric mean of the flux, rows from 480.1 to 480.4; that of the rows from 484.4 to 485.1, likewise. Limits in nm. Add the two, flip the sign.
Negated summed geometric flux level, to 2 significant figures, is -37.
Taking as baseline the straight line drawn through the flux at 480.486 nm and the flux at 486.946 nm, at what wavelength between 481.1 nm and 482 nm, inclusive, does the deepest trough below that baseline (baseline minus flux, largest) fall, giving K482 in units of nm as 481.483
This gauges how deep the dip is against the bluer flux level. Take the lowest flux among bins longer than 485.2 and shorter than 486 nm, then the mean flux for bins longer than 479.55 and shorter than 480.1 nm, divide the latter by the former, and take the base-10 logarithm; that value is 0.094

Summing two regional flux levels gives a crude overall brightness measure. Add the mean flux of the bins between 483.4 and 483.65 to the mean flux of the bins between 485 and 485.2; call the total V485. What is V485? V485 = 35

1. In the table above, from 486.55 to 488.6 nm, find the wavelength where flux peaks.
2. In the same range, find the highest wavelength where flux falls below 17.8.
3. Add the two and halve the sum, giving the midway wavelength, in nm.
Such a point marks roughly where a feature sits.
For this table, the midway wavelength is 488.24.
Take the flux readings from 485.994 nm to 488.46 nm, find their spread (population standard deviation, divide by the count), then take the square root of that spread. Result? 3.8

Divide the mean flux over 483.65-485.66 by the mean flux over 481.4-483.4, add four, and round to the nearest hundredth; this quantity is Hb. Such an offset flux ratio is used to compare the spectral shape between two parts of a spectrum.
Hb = 4.90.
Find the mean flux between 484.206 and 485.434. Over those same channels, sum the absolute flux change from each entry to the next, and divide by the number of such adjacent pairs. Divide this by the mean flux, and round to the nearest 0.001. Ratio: 0.044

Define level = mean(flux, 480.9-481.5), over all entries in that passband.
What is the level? 19.0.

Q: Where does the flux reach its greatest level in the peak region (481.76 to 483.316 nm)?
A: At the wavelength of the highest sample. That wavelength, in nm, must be 482.148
